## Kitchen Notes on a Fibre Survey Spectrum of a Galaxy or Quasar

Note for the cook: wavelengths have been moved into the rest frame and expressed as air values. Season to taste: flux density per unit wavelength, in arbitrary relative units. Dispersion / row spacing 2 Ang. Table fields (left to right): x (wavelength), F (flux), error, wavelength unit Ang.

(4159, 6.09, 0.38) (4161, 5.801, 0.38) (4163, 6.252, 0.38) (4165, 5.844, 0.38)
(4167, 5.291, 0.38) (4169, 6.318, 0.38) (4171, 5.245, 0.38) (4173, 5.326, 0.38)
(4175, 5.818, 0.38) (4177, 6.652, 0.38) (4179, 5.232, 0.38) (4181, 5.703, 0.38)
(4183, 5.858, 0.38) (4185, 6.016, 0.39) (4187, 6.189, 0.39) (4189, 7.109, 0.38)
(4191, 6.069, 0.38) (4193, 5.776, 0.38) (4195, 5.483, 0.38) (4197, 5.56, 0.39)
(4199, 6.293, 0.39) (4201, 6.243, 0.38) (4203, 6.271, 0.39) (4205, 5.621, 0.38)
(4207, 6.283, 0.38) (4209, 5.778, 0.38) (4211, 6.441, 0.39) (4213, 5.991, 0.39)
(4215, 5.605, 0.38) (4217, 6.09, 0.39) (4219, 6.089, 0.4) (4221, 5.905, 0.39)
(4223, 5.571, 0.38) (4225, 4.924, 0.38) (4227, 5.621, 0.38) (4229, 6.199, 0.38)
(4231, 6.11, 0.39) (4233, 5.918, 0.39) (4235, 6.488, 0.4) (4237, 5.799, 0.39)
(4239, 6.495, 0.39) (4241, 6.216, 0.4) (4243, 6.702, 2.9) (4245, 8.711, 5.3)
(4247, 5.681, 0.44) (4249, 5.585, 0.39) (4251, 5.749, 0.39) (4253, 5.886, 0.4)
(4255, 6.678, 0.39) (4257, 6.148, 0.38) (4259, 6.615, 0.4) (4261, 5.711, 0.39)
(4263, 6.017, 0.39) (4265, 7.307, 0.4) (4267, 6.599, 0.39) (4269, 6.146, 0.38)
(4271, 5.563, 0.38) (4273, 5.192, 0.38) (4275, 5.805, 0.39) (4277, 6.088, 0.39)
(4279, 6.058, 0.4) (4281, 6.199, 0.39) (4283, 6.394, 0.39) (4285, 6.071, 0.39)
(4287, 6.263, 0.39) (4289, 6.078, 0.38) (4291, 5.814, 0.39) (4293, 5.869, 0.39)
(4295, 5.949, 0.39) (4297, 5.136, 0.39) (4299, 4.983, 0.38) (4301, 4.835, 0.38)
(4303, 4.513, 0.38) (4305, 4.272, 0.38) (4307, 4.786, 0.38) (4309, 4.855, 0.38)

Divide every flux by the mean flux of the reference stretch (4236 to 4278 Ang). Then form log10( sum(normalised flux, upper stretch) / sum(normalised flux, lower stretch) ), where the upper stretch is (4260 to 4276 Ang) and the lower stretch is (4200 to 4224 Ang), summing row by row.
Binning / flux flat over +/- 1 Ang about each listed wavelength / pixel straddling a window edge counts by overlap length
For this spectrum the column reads -0.2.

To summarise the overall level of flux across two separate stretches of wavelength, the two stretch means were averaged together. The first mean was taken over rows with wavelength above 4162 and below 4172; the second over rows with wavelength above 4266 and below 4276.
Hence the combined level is 5.83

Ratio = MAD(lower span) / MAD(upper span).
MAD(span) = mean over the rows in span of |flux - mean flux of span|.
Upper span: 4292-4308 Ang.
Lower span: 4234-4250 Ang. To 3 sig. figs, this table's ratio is 1.40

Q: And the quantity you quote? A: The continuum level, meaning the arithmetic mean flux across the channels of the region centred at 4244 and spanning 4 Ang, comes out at 7.71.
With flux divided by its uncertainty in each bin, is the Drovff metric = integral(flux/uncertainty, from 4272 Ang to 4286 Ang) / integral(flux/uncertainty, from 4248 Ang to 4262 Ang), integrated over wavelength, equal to 0.99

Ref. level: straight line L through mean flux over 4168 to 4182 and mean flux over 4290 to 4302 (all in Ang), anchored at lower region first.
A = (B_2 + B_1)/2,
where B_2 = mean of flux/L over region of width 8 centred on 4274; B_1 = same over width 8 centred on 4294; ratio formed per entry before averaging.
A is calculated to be 1.04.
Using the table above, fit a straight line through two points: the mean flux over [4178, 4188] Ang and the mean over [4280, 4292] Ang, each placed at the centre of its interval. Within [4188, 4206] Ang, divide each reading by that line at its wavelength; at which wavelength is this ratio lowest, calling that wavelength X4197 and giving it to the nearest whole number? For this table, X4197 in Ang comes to 4195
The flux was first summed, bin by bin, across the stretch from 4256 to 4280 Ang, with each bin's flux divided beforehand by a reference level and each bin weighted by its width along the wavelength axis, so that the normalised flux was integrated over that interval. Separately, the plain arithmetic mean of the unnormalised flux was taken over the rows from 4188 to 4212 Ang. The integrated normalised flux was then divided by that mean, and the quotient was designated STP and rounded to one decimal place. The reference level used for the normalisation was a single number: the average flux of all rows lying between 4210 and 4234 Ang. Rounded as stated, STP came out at 4.1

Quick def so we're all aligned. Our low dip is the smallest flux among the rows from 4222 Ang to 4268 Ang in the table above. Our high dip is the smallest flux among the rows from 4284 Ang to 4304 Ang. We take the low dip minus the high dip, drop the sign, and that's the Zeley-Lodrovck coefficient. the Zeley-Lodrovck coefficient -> 0.41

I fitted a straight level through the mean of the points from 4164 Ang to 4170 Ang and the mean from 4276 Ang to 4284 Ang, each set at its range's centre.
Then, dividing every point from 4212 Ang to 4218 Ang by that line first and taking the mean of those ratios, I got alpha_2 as 0.99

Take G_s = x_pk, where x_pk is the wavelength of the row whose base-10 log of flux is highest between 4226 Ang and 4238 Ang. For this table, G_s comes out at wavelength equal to 4235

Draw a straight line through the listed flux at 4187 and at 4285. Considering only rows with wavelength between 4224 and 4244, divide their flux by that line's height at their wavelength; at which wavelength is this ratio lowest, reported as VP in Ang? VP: 4225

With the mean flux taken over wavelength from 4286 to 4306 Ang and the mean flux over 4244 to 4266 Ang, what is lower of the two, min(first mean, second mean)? 5.37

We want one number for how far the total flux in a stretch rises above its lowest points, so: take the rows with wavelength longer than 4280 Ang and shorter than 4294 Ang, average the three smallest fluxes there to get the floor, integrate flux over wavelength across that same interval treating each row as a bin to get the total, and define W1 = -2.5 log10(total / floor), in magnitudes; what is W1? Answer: -2.90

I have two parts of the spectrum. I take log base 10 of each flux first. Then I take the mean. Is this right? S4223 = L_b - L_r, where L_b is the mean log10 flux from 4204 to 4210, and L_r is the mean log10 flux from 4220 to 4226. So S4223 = 0.033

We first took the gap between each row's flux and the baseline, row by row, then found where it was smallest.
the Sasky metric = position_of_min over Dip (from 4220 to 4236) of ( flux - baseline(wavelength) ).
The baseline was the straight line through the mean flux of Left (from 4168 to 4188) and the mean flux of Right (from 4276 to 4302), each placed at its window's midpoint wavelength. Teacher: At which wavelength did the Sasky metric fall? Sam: 4225 Ang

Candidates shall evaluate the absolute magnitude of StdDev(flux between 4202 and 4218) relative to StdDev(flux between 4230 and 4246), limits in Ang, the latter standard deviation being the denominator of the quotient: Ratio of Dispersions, 0.34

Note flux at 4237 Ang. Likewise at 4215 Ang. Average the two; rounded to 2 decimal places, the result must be 5.70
